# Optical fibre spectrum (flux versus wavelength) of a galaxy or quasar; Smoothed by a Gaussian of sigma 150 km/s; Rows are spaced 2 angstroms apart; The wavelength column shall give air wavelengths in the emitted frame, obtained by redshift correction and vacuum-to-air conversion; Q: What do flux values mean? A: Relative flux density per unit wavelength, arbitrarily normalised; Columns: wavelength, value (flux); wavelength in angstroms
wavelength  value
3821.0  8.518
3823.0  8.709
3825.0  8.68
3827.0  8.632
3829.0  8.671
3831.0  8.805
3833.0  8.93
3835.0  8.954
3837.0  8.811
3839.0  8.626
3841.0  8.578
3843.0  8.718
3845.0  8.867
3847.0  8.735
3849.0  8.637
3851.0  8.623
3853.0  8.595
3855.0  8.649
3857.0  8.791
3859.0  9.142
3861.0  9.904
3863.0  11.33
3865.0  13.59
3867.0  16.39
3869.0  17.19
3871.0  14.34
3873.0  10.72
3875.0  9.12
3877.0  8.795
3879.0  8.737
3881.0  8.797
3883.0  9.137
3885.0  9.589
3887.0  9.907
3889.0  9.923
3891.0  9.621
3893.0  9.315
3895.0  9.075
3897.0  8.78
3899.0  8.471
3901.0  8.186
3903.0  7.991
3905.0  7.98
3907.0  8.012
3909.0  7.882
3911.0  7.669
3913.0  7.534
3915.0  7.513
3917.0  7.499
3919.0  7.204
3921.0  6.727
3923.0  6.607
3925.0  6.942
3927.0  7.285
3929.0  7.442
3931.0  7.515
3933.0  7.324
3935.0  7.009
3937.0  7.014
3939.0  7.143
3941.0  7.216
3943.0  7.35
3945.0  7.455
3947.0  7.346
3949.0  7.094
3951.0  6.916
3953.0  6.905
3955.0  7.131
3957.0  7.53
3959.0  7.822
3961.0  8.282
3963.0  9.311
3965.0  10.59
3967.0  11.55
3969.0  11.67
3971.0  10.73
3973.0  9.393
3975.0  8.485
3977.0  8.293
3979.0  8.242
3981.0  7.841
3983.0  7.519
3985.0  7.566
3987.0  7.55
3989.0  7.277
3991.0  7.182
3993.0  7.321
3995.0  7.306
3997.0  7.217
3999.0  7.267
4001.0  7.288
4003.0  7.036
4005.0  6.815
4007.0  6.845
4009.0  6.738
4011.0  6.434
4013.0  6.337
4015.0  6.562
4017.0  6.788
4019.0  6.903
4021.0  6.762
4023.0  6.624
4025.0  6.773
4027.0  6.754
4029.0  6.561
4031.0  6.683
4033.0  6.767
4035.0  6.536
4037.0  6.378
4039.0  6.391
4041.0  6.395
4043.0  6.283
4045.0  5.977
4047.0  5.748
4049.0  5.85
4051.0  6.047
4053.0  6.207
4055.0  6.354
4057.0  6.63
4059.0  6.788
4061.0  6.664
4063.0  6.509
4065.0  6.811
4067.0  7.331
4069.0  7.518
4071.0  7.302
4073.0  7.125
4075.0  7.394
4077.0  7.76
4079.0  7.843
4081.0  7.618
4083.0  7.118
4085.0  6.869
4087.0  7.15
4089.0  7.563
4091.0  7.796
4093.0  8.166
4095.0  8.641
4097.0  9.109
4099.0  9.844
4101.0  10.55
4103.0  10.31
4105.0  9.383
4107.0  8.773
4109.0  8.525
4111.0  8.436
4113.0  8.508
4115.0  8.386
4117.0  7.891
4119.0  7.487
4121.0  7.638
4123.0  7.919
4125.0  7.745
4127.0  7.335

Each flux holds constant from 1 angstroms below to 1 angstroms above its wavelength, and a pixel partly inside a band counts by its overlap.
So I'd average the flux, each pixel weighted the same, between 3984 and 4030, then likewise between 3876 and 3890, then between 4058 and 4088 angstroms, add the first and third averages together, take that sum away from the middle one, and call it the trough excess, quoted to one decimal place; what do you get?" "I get -4.9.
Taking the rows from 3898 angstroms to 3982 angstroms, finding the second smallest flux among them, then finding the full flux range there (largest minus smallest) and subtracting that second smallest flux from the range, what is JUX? -1.7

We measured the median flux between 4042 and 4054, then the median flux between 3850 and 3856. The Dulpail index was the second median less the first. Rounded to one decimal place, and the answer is 2.6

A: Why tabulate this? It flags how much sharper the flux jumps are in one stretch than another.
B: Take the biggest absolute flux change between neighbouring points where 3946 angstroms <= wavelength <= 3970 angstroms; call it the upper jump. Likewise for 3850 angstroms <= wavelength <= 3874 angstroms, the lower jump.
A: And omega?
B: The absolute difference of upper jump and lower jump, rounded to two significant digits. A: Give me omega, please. 2.3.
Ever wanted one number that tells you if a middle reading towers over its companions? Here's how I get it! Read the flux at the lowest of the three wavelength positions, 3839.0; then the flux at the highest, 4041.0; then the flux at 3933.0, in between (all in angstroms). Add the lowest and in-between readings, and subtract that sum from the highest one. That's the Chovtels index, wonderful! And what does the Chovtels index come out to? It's -10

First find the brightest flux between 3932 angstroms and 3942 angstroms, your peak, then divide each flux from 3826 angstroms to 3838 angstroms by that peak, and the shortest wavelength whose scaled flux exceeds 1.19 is 3831.0 angstroms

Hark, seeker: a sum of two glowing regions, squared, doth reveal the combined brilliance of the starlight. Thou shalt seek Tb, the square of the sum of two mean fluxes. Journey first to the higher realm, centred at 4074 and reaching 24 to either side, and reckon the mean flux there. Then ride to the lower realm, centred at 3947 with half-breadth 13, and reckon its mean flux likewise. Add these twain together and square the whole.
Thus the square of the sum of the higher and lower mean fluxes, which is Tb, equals 210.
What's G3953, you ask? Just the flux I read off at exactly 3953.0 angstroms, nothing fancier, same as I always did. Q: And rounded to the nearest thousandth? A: 6.905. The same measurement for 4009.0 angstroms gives 6.738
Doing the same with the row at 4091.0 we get 7.796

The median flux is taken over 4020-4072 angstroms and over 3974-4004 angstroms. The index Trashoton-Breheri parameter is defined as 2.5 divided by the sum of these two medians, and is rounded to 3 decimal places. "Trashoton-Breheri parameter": 0.180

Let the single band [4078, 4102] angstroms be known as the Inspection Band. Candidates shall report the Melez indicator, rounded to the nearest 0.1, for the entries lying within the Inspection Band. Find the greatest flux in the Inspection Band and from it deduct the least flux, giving 3.7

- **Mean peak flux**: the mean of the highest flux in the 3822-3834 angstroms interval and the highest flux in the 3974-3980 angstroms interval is 8.7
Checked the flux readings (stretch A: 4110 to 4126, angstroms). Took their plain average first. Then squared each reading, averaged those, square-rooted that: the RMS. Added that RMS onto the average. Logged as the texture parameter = 16.0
